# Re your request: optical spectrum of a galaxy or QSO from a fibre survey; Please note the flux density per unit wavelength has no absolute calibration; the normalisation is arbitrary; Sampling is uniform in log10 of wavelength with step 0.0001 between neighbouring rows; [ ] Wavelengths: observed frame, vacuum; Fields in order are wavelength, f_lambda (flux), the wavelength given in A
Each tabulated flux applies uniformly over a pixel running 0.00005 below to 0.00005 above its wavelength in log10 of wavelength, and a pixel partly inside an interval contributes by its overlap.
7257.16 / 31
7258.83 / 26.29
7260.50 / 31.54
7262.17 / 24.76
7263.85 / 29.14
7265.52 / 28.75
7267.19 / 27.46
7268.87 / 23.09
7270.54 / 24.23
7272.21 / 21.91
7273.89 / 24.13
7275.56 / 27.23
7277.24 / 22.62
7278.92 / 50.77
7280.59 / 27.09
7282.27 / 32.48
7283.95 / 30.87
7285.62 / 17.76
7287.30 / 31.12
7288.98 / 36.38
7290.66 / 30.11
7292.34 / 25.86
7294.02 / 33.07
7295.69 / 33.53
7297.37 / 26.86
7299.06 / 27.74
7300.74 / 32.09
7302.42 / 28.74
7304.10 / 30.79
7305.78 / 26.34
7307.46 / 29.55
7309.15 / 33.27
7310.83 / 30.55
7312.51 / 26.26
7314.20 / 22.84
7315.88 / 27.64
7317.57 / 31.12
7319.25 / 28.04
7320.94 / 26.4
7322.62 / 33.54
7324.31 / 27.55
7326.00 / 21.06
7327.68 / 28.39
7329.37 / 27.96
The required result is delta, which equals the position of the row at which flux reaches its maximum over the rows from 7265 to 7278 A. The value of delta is 7265.52 A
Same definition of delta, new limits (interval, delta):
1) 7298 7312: 7309.15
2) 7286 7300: 7288.98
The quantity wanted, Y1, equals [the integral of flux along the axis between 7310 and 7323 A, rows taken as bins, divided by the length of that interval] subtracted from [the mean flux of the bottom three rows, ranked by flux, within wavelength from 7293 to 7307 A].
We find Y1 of -1.1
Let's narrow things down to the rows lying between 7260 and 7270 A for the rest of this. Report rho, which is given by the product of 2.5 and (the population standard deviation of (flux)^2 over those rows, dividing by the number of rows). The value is 383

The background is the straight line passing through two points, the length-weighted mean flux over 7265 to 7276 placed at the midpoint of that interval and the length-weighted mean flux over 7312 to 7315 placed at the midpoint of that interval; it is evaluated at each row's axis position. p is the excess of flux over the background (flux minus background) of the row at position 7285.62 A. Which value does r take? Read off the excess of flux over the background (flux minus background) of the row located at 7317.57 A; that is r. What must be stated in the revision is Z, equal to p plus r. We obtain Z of 0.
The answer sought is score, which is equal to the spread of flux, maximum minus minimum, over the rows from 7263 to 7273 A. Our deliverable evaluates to 7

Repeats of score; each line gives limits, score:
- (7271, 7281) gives 29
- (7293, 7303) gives 7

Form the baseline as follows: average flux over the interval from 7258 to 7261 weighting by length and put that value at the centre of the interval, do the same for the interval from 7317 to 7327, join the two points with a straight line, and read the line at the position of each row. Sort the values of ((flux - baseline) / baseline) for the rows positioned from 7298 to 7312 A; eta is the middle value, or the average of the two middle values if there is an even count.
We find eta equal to 0.07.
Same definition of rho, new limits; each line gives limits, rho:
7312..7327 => 488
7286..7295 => 539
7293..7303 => 401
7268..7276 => 219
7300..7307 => 318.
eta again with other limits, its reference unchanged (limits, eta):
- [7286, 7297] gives 0.14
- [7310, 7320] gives 0.00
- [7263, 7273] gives -0.09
